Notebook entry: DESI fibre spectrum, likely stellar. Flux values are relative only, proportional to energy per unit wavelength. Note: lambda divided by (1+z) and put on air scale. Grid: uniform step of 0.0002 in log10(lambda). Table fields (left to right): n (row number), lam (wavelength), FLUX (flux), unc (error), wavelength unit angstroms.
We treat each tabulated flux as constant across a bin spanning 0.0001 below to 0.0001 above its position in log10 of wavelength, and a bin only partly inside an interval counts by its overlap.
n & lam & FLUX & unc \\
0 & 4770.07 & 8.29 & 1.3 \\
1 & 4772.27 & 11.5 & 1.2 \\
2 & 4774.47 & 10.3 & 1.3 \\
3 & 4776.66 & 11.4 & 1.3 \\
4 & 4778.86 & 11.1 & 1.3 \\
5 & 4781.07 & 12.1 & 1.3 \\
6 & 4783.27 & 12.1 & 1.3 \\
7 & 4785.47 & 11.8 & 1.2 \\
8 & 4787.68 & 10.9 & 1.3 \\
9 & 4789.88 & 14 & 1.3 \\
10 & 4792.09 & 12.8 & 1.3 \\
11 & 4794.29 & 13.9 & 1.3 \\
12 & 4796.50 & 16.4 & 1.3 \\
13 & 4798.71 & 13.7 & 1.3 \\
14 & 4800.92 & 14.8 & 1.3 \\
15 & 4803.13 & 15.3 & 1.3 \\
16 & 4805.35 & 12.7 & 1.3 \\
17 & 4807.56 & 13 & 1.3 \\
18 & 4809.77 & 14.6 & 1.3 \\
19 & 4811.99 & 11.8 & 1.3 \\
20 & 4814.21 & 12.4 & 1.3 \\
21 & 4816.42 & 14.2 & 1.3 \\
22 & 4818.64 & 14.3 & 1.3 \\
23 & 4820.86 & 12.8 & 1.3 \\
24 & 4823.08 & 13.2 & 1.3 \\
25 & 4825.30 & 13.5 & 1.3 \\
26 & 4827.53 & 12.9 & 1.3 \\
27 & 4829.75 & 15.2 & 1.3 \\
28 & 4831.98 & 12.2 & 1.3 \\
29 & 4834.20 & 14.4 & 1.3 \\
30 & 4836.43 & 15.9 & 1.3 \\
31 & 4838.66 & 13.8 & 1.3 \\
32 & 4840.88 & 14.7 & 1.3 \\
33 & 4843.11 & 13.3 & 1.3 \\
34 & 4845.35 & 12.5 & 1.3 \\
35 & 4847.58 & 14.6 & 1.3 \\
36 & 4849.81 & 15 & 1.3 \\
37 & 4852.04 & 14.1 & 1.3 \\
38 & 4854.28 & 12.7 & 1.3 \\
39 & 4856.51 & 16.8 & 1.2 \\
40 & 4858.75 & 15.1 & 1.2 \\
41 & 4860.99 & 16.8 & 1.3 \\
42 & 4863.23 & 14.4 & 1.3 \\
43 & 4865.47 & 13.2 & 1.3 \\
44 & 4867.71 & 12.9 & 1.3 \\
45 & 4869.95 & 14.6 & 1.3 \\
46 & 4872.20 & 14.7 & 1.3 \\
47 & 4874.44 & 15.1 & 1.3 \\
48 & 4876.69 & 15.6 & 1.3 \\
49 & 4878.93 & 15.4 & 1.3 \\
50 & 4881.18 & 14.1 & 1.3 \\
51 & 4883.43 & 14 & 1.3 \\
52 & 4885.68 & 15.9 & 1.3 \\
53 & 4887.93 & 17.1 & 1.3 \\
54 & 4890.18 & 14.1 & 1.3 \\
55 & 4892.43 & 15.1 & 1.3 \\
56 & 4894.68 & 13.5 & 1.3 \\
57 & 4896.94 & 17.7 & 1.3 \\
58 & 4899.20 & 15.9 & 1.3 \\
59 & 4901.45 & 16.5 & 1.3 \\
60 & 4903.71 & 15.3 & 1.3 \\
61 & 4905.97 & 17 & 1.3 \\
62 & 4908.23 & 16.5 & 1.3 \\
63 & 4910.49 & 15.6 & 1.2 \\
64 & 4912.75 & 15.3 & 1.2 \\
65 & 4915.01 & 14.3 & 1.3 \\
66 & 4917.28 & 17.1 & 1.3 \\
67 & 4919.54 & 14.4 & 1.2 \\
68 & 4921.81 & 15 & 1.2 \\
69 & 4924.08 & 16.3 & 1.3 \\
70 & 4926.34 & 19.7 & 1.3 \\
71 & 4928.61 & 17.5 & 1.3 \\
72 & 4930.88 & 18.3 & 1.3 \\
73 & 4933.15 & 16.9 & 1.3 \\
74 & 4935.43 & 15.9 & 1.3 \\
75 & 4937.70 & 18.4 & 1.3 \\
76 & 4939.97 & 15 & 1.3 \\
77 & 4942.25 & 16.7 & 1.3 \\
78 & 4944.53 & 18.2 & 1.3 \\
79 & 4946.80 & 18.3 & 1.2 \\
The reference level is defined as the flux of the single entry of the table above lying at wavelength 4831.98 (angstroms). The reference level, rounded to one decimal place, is 12.2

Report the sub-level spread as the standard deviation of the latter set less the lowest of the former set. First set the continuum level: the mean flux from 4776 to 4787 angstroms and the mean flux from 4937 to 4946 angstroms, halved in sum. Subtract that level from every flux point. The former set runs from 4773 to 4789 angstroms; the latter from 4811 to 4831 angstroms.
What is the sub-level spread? 5.1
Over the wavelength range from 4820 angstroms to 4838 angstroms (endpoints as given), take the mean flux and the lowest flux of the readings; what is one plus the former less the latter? 2.6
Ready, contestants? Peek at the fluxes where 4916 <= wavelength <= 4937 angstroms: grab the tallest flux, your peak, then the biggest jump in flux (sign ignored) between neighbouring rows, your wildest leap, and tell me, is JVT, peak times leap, 67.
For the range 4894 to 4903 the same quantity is 74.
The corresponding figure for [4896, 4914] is 32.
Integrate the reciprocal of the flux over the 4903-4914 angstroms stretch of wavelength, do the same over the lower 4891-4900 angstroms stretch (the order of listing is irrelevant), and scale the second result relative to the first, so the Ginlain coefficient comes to 0.8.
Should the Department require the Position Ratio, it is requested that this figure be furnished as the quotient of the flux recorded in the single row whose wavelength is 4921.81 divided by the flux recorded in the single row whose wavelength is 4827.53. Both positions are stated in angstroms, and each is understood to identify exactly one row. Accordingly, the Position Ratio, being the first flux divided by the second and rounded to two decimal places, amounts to 1.16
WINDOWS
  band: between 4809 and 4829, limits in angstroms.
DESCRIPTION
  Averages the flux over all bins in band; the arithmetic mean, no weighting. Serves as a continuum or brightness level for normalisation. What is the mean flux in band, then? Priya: 13.3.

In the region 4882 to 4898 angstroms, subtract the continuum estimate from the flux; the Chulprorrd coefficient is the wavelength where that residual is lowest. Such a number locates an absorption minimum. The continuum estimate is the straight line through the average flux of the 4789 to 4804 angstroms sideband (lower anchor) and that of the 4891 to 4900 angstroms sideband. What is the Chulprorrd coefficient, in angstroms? 4894.68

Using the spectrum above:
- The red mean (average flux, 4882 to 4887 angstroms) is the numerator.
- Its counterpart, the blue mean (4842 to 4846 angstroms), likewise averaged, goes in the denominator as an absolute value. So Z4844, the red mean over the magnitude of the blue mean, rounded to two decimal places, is 1.16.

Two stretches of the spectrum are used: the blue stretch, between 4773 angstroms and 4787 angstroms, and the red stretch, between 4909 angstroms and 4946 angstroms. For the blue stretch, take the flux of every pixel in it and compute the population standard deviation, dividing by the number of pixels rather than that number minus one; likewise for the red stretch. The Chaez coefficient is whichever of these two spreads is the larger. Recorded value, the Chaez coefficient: 1.54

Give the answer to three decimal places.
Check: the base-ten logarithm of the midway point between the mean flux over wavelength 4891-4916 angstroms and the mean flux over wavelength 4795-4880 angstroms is 1.174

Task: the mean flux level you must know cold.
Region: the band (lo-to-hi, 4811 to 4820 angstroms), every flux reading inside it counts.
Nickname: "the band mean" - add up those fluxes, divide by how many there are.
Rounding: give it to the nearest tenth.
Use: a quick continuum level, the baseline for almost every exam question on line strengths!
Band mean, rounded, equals 13.2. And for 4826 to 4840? 14.1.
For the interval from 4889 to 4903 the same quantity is 15.5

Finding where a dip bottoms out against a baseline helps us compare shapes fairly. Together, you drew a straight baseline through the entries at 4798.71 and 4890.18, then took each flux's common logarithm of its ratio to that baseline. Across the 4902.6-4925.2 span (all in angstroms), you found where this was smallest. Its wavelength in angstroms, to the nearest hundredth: 4915.01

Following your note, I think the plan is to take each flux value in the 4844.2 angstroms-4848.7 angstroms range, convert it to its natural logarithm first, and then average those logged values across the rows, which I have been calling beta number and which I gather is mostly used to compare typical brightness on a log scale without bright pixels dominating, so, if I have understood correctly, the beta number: 2.60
